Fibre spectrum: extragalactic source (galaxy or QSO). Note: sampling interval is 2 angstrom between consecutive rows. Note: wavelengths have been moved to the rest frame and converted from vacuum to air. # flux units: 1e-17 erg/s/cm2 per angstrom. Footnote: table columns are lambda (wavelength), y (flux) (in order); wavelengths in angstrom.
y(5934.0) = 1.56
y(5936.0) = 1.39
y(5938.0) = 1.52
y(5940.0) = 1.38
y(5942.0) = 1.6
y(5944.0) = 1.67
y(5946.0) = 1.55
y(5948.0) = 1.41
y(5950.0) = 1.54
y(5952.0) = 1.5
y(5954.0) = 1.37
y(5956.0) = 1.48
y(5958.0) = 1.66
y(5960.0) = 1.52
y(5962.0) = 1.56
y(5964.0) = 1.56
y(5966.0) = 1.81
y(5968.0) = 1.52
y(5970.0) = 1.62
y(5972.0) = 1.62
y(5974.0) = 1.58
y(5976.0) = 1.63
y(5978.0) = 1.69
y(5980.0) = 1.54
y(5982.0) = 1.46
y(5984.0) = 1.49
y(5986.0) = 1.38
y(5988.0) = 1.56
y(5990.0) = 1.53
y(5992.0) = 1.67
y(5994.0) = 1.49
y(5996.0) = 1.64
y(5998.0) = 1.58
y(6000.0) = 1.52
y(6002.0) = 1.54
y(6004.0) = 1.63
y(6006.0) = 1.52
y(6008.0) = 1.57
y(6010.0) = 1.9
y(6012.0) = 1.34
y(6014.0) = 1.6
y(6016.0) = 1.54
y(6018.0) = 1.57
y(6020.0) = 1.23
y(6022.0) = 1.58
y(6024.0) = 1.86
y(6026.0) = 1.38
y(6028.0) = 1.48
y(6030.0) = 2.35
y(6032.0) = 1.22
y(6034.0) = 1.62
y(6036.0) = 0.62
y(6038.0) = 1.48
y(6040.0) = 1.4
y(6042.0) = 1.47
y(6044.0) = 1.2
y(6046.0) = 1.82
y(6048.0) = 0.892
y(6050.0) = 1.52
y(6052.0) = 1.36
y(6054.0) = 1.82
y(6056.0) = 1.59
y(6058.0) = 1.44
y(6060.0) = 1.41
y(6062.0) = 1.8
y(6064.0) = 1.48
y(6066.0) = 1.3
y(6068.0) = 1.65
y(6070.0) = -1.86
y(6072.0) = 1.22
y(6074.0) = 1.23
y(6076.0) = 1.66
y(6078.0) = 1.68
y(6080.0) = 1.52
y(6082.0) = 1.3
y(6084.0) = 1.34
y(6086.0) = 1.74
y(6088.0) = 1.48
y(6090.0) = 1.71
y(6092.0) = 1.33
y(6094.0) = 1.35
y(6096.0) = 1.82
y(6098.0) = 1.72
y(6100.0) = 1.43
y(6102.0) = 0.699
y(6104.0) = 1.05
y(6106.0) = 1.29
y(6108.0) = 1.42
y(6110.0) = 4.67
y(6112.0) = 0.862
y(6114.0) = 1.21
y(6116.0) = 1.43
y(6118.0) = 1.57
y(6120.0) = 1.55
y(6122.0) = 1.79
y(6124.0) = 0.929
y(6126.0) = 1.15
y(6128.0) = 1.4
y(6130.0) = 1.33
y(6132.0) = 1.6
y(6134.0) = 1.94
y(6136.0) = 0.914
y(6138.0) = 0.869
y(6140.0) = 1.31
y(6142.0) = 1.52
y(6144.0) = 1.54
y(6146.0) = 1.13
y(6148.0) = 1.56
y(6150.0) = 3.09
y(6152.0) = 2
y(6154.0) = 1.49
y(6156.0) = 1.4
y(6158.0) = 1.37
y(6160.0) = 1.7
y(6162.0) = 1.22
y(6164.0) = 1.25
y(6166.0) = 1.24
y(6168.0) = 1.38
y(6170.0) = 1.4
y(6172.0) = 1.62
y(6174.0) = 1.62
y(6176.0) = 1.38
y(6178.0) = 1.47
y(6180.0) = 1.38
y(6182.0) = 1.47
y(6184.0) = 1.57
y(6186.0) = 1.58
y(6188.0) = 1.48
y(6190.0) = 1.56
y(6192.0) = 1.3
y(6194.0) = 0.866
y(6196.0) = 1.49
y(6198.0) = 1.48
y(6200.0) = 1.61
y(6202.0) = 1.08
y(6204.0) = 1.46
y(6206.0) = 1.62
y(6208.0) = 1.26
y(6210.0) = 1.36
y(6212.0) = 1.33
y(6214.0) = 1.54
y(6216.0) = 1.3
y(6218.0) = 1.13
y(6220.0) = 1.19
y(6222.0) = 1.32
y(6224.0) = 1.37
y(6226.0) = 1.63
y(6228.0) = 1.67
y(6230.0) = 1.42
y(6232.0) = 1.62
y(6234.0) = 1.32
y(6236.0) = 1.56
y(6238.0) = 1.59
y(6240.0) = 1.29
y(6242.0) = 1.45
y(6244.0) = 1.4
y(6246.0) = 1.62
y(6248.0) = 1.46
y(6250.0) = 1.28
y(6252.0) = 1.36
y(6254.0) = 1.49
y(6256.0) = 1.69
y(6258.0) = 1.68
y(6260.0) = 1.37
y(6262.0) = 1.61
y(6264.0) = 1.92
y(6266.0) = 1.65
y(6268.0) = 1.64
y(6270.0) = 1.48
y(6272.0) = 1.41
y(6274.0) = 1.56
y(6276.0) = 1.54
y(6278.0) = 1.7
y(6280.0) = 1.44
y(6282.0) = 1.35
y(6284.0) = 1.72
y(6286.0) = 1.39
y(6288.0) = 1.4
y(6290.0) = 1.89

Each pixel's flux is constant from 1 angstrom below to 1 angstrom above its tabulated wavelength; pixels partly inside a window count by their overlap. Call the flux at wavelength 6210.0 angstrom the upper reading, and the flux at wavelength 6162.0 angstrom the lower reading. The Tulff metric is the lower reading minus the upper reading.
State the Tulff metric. -0.14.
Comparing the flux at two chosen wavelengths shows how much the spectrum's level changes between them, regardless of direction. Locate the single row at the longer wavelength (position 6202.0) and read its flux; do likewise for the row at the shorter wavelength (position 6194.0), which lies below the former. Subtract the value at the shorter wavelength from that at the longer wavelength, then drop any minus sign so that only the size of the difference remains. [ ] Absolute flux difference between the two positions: 0.21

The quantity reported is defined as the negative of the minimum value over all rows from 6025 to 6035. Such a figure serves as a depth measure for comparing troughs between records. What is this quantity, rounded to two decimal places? -1.22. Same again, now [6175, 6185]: -1.38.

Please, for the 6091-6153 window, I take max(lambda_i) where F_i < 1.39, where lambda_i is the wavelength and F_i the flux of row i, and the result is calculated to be 6146.0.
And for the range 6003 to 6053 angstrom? 6052.0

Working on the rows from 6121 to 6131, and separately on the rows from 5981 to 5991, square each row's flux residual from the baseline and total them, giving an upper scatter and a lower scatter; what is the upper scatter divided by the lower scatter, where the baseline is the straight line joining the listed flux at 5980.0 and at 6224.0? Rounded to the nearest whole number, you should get 14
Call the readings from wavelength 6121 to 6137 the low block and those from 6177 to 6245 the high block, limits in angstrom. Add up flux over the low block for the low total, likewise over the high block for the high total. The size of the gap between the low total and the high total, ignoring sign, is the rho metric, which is 37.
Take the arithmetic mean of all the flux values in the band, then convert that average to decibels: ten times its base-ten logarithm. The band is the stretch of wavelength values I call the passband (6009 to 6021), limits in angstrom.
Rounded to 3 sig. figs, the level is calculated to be 1.85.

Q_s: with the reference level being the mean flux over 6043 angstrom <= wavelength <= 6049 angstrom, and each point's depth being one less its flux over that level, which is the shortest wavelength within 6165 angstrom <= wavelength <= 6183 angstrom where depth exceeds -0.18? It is 6166.0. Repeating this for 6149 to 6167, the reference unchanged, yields 6154.0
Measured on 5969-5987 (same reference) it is 5982.0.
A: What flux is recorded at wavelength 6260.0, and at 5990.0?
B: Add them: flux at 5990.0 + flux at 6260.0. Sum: 2.90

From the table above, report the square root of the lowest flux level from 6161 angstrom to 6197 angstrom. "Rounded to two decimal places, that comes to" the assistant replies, 0.93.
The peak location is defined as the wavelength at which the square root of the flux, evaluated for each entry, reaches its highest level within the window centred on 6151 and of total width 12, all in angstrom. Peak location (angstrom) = 6150.0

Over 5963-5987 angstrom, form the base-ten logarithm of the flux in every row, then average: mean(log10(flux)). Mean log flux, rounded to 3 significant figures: 0.196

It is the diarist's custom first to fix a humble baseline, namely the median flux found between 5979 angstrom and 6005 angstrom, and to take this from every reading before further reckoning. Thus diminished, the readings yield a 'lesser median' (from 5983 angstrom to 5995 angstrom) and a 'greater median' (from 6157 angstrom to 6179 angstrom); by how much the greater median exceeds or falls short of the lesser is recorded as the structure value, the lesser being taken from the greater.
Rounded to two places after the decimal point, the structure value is -0.13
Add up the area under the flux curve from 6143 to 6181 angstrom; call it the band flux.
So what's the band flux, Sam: 58.5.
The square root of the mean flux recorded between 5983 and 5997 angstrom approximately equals 1.24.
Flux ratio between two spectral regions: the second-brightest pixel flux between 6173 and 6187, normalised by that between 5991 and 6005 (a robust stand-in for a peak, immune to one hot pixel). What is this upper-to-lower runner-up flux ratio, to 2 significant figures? 0.96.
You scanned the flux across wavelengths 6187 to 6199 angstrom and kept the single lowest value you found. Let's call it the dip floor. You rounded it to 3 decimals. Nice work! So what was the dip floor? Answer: 0.866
